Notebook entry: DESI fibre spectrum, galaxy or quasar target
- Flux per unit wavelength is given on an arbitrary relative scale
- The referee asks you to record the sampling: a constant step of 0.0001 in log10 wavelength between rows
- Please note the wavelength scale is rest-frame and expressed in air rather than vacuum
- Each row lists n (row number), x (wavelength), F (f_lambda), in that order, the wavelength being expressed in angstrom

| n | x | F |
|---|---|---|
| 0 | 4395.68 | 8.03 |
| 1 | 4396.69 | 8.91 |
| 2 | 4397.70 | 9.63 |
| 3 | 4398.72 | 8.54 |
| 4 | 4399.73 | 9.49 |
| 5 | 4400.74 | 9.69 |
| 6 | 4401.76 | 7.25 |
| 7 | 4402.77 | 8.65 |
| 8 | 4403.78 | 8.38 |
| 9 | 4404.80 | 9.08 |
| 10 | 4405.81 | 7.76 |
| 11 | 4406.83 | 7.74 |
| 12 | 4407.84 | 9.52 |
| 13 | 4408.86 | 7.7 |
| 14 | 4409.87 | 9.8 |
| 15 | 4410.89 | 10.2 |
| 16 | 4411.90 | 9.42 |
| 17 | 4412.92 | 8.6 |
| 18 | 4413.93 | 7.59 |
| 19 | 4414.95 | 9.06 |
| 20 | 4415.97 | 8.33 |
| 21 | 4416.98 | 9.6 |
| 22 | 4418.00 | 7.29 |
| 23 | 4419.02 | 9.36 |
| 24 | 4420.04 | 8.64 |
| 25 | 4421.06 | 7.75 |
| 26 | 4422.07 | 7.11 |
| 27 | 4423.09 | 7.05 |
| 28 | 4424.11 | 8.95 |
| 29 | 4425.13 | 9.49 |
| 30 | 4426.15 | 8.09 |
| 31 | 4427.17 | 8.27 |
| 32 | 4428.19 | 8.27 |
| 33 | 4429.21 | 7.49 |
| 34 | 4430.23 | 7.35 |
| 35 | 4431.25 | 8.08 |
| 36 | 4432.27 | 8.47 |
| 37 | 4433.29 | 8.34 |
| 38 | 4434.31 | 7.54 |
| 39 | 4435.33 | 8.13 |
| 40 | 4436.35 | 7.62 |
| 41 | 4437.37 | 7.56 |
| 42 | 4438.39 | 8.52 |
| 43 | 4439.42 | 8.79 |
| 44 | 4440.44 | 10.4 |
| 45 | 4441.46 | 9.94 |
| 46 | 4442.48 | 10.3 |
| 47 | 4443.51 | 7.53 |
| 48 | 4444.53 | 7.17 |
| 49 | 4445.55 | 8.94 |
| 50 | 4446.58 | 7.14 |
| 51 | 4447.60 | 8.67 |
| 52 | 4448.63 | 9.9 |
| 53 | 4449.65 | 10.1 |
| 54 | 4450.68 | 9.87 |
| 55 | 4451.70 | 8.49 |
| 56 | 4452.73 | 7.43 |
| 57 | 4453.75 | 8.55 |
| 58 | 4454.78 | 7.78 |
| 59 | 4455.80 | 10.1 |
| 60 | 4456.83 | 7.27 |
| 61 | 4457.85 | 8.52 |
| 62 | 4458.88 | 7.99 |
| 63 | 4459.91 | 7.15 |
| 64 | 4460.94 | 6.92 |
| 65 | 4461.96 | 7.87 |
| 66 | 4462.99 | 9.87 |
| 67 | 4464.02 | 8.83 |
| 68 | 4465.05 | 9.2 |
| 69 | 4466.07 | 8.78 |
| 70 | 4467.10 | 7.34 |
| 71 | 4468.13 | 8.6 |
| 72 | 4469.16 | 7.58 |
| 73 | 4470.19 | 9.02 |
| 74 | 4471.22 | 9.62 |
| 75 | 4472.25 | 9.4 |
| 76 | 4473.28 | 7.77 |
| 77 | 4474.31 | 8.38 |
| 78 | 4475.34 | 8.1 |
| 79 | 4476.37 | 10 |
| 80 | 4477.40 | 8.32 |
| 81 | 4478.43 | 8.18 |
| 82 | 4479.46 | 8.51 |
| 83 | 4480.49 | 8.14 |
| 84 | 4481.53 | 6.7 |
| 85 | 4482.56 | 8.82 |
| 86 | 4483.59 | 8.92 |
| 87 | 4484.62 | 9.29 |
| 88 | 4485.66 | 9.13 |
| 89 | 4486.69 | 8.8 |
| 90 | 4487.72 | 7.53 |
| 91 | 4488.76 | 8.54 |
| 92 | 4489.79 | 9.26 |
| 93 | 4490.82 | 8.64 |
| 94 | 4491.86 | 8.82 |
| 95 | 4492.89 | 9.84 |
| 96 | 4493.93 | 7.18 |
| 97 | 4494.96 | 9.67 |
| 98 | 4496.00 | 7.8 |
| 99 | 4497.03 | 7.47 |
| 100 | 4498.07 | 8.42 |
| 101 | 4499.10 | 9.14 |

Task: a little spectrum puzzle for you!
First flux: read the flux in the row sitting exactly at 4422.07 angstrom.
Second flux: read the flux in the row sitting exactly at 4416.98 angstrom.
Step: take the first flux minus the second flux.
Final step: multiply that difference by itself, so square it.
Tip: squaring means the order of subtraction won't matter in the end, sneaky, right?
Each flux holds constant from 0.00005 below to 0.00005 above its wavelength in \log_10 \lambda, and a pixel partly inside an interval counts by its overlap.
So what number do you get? 6.20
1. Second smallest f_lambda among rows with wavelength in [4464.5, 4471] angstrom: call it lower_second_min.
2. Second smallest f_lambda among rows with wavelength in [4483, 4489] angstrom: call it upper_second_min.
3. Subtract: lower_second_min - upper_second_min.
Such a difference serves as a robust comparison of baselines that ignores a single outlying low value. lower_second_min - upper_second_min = -1.0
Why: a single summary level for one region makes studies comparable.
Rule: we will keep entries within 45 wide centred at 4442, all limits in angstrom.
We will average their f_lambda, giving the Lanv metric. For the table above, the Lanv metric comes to 8.37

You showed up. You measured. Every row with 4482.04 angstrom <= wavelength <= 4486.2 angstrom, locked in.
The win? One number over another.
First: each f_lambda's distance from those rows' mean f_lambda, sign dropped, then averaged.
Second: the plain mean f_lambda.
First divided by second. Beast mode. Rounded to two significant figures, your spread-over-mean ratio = 0.019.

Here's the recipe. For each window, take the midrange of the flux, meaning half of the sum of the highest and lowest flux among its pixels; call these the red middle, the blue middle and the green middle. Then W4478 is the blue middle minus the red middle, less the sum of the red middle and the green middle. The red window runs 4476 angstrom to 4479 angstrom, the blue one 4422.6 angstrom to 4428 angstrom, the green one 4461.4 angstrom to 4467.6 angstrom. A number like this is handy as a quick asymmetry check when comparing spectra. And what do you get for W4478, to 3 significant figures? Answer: -18.5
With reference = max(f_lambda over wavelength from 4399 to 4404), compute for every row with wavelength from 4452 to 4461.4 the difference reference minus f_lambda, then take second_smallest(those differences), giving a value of 1.1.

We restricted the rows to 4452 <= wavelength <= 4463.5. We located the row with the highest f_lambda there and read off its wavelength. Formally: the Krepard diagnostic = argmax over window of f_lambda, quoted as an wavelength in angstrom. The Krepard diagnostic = 4455.80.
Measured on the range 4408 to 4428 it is 4410.89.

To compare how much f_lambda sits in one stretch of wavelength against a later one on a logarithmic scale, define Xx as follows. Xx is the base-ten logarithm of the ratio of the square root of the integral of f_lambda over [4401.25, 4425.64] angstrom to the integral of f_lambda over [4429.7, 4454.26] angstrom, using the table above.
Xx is -1.16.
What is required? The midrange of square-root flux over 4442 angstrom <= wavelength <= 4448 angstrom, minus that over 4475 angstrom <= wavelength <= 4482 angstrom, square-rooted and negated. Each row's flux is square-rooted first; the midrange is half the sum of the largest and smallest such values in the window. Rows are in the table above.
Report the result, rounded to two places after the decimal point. -0.26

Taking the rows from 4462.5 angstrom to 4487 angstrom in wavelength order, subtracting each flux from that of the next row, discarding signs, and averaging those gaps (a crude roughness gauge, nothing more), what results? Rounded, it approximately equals 0.84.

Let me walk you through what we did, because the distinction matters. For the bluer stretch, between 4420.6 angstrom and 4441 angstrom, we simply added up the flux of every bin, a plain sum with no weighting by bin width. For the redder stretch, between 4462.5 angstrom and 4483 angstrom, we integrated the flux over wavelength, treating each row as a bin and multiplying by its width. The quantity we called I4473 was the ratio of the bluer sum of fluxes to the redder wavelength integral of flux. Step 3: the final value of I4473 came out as 0.93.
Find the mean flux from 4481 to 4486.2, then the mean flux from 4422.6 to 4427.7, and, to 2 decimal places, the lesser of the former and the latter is 8.37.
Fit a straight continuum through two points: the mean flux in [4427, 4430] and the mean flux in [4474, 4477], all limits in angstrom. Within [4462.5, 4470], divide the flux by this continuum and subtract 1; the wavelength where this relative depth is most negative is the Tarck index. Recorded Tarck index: 4467.10 angstrom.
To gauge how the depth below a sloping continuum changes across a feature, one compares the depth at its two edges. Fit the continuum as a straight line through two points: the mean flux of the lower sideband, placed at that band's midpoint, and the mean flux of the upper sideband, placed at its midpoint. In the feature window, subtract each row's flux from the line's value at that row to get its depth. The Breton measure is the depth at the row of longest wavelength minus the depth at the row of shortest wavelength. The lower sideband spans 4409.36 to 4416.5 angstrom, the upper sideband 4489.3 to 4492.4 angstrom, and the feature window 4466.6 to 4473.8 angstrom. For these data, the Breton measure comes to -0.4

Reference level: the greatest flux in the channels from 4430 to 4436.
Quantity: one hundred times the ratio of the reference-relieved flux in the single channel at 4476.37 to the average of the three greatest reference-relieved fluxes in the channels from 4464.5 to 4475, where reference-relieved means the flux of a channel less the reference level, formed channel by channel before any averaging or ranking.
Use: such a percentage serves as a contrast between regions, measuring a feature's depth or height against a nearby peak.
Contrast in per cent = 163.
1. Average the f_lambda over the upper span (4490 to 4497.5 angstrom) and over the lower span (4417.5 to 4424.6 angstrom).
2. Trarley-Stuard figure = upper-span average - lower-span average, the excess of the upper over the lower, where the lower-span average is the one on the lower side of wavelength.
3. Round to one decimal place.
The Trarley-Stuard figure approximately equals 0.5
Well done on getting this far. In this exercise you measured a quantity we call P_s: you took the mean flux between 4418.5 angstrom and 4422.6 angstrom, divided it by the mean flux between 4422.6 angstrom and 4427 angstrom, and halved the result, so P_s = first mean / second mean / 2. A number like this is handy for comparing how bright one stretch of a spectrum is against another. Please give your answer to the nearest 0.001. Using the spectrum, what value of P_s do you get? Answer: 0.489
